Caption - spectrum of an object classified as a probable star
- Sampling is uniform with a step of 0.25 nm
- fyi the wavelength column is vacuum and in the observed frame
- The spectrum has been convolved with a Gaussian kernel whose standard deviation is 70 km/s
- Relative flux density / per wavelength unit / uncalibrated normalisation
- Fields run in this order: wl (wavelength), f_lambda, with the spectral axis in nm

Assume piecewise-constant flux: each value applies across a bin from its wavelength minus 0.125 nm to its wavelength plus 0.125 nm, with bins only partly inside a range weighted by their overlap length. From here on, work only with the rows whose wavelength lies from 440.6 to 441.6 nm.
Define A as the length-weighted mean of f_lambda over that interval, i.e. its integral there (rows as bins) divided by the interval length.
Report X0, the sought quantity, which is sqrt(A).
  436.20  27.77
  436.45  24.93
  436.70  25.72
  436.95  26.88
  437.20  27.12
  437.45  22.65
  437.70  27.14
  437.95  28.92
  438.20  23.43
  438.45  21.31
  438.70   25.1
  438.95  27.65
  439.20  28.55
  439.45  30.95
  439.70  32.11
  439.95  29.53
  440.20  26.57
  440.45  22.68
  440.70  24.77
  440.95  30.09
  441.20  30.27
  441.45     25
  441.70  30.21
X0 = 5.26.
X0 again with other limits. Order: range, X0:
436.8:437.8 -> 5.09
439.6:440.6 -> 5.25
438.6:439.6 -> 5.31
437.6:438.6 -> 5.01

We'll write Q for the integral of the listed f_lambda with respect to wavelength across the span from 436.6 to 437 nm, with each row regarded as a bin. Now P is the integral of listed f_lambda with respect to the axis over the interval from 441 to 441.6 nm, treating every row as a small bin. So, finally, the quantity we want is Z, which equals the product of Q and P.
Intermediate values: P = 17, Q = 10.5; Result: 177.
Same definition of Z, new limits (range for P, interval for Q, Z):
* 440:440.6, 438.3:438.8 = 175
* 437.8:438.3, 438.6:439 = 138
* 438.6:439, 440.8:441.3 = 157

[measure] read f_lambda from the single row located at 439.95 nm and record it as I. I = 29.53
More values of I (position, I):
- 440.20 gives 26.57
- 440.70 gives 24.77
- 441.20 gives 30.27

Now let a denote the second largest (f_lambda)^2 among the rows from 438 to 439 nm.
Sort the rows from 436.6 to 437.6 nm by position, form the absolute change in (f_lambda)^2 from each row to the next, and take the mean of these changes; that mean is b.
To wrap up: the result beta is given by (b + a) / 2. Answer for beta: 364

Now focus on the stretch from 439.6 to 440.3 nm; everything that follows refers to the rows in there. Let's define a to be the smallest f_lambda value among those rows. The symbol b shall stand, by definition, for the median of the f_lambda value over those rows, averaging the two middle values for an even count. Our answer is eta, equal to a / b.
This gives 0.90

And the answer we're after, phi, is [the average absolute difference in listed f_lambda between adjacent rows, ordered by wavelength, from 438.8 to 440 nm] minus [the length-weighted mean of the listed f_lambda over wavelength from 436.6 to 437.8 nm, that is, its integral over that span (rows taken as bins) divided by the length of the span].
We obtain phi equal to -24.1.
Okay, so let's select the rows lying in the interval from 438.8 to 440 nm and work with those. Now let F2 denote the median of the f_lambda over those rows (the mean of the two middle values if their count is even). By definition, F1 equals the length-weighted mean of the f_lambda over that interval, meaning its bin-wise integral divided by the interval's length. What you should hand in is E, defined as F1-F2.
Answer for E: 0.1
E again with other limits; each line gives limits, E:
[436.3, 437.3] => -0.1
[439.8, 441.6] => 0.5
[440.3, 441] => 0.6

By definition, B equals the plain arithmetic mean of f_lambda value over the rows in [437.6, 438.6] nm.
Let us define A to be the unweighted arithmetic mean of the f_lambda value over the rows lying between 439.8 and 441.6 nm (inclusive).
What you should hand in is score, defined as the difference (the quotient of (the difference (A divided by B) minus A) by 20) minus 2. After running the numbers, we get -3.30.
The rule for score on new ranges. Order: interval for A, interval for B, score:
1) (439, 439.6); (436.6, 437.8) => -3.43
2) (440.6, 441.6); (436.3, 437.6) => -3.32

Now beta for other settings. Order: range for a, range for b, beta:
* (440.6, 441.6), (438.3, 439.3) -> 513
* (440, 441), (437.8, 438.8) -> 446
